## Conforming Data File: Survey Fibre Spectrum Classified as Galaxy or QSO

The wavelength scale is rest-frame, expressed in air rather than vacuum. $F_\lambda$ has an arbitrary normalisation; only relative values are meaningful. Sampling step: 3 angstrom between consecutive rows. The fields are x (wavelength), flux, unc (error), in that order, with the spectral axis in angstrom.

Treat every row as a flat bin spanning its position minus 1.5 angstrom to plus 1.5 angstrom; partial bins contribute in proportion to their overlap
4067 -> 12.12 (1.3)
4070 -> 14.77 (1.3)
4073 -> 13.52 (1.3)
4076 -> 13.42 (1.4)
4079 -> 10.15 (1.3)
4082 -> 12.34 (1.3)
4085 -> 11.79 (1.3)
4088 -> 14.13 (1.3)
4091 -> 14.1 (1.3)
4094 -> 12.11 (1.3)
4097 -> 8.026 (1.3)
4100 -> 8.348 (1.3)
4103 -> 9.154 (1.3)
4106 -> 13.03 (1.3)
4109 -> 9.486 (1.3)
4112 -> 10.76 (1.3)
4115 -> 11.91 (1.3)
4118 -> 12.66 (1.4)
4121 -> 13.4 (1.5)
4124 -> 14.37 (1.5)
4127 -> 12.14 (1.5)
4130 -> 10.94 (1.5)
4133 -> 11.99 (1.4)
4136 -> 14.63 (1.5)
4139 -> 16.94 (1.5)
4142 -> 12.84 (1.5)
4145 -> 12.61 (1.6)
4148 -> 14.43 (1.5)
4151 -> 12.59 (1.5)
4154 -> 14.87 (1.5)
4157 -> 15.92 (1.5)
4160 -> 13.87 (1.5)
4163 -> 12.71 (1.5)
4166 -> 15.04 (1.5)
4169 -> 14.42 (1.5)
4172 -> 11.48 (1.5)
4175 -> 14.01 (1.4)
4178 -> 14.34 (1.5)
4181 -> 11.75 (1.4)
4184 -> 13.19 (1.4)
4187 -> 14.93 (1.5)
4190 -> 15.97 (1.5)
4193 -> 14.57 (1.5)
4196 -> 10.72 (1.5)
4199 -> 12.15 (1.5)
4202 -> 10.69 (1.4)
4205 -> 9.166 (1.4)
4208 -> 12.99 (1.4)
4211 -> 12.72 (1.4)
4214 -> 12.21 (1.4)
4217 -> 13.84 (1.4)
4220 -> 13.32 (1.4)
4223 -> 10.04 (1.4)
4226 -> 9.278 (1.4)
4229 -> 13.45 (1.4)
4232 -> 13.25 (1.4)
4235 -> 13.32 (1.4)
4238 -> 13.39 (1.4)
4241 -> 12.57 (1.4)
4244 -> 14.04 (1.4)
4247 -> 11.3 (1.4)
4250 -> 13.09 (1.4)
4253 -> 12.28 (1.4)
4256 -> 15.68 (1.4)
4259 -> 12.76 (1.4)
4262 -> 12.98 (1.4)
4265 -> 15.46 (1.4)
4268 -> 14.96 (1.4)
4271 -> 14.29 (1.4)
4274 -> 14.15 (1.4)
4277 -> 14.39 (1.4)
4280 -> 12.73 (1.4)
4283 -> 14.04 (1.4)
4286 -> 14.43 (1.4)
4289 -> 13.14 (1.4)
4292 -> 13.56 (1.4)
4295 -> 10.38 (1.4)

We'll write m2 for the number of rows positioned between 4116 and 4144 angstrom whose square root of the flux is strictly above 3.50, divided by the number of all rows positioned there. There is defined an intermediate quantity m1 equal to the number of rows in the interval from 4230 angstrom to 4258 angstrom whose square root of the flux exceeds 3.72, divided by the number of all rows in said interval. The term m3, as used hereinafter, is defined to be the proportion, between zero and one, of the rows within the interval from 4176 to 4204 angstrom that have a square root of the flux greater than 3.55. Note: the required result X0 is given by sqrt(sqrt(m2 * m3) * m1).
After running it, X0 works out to 0.368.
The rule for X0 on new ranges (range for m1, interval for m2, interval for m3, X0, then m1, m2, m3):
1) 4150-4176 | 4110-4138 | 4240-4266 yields 0.602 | 0.67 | 0.4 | 0.67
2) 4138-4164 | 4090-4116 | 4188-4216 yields 0.418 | 0.56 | 0.2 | 0.44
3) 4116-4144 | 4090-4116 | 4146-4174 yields 0.372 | 0.33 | 0.2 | 0.78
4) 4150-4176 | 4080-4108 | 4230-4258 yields 0.602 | 0.67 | 0.4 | 0.67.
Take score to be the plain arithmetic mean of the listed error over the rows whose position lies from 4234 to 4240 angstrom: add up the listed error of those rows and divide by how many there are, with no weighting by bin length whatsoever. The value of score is 1.40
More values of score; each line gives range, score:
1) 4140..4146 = 1.55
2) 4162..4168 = 1.50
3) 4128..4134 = 1.45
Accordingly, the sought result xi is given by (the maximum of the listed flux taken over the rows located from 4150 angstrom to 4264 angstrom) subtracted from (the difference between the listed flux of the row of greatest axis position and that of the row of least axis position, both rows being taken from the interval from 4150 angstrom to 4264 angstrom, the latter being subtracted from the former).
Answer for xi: -15.6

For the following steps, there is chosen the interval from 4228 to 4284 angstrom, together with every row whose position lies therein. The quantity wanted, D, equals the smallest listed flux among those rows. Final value 11.3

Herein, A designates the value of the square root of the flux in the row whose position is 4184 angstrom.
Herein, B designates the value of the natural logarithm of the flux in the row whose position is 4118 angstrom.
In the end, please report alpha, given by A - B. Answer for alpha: 1.09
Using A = 3.63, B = 2.54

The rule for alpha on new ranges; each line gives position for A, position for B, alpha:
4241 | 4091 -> 0.90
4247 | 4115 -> 0.88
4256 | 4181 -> 1.50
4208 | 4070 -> 0.91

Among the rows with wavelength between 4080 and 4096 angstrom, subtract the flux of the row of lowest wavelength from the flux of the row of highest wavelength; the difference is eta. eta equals -0.2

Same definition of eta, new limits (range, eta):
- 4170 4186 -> 1.7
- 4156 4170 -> -1.5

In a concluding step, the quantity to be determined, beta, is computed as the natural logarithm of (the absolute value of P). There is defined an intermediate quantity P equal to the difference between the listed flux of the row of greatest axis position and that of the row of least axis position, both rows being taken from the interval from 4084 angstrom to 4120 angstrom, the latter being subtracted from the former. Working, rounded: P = 0.9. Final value -0.1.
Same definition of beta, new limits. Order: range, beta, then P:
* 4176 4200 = 0.8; -2.2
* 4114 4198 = 0.2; -1.2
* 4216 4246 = -1.6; 0.2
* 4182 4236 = -2.0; 0.1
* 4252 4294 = 0.2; 1.3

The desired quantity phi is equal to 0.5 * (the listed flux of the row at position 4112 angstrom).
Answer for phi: 5.4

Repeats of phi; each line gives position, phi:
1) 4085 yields 5.9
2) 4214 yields 6.1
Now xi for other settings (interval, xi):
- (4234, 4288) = -14.6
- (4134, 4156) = -16.7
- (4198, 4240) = -12.6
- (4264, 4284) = -16.9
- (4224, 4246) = -9.3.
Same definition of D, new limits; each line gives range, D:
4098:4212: 8.348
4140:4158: 12.59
